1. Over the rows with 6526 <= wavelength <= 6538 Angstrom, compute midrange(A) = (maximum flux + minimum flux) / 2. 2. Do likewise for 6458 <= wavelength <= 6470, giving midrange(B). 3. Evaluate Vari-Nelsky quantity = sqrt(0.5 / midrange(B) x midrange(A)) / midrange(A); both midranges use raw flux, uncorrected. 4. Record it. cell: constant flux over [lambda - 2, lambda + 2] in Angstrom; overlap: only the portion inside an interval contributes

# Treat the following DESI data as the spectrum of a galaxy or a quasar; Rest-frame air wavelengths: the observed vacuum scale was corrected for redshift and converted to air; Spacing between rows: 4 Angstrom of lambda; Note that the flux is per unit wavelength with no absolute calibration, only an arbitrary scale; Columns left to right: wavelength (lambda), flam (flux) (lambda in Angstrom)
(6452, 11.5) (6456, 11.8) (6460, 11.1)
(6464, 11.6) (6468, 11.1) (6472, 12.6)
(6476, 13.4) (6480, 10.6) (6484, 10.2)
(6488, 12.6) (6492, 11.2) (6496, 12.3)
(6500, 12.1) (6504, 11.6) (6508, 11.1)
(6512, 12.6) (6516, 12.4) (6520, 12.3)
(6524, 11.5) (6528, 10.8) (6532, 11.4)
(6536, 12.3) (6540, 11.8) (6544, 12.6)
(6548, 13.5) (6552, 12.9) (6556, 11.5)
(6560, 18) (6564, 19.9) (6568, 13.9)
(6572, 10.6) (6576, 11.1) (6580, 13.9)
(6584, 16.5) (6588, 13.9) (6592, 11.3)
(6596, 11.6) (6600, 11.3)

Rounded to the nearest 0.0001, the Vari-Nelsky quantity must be 0.0618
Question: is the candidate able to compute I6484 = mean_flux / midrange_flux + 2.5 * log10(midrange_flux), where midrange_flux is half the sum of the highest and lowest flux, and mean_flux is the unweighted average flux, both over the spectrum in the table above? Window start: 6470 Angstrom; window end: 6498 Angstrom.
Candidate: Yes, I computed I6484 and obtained 3.68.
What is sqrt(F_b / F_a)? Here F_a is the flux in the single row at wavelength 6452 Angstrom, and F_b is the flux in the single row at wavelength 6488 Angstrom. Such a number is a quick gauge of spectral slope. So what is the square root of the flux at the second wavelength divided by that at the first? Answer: 1.05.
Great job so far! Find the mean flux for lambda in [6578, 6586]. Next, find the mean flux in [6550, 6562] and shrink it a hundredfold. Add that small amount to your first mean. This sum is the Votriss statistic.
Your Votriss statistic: 15.3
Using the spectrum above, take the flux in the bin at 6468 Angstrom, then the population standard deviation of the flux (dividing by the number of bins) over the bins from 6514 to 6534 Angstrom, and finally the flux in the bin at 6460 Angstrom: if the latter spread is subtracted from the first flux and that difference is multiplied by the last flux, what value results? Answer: 117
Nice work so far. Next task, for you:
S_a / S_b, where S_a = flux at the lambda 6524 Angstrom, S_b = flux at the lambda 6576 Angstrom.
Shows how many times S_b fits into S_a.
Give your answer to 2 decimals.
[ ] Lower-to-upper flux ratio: 1.04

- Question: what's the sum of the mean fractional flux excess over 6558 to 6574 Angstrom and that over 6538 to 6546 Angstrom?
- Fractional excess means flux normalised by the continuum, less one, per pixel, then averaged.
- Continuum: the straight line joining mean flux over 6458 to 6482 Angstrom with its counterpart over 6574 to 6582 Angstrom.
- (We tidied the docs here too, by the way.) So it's 0.25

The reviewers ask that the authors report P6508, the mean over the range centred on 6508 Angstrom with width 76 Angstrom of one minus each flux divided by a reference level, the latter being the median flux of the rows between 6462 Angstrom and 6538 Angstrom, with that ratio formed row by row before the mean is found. -0.023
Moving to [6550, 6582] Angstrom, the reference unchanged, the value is -0.205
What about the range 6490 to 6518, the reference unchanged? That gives -0.026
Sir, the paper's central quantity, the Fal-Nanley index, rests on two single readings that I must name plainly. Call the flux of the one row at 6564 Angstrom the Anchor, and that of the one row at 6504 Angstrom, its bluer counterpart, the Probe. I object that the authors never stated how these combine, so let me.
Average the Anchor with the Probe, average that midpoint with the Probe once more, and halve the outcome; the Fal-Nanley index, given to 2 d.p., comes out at 6.84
